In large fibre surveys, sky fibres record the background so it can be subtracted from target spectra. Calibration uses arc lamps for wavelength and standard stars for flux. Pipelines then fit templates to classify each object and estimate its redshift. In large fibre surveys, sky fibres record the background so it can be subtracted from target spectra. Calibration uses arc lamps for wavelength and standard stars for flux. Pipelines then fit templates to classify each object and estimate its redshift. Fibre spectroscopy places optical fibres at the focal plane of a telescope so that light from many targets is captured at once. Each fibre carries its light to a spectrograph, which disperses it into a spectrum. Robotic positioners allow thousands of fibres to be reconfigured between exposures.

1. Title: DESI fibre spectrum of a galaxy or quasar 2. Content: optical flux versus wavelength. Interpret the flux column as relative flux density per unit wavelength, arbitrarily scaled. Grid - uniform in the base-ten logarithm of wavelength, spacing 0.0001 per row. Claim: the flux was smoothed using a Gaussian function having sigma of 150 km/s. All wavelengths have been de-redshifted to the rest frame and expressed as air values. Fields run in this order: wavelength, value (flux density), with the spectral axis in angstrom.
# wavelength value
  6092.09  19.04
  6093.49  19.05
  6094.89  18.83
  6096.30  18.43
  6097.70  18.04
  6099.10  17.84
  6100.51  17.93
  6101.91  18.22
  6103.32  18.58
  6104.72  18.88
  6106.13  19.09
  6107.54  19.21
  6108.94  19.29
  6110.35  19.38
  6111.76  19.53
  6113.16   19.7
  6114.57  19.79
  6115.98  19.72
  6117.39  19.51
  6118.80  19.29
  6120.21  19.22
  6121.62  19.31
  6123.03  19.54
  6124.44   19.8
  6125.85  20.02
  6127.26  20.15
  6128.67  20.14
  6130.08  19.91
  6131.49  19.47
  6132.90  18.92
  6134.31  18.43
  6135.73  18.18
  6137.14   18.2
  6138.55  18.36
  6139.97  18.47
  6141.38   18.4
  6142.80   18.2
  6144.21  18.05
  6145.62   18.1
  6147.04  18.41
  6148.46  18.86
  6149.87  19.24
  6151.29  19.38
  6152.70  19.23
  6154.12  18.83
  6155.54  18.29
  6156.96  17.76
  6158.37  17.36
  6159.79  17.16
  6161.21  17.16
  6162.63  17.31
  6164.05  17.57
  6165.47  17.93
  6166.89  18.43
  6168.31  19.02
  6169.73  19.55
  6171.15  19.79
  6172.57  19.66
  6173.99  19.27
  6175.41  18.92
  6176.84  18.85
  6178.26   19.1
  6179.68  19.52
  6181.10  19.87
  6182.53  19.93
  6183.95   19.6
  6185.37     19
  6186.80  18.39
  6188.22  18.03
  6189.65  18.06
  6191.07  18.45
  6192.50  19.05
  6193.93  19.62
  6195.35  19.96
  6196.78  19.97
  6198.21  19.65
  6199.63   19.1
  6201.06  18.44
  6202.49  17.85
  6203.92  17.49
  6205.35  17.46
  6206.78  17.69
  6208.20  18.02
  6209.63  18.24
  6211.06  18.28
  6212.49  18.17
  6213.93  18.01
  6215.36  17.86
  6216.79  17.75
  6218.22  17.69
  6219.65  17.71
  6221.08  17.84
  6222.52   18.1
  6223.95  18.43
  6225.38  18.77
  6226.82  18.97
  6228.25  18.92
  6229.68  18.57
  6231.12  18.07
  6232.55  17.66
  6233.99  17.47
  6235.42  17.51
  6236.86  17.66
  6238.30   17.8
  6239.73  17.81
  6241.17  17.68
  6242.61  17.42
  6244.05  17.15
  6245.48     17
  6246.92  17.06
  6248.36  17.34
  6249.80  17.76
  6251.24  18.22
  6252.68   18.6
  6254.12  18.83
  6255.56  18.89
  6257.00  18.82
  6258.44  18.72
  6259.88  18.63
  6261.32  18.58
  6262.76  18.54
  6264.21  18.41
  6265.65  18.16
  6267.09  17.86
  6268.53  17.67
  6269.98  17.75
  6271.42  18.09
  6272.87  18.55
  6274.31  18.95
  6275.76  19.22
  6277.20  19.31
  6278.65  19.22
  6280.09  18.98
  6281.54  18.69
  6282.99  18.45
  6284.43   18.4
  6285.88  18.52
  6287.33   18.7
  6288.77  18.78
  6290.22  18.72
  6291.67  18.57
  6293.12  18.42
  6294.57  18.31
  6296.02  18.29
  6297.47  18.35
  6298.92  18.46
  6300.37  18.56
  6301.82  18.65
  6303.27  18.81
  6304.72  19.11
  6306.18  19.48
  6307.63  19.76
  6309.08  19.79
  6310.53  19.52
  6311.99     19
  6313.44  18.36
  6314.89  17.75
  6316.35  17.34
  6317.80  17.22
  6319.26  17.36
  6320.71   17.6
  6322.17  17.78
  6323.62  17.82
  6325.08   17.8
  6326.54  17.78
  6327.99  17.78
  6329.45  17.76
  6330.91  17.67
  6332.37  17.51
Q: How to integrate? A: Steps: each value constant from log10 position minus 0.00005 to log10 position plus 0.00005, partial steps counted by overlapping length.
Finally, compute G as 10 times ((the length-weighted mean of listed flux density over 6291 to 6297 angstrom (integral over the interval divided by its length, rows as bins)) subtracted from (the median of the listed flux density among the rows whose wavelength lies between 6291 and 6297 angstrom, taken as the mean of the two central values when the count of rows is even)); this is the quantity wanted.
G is -0.2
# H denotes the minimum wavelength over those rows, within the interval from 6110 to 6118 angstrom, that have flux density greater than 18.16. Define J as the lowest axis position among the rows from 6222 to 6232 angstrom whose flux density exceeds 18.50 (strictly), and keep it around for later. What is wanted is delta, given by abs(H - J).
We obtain 115.0 angstrom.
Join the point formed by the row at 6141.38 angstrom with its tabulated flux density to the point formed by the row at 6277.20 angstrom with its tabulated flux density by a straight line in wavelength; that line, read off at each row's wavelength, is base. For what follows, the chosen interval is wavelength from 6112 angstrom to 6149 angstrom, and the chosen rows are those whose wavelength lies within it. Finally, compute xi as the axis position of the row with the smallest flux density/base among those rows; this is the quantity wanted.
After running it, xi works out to 6144.21 angstrom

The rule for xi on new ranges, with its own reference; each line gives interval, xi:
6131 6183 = 6161.21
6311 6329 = 6317.80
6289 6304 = 6296.02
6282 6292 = 6284.43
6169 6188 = 6186.80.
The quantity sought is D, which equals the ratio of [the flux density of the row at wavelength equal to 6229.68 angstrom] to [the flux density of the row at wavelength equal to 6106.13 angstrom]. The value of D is 0.97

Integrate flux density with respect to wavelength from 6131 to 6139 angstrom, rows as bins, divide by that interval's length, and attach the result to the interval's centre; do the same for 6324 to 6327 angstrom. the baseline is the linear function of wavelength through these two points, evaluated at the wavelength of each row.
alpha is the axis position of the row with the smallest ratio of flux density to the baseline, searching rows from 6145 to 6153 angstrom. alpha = 6145.62 angstrom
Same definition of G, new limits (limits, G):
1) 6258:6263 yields -0.3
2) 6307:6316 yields 3.1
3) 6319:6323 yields -0.4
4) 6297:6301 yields 0.0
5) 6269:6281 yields 2.4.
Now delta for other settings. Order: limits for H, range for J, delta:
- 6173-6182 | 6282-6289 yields 111.9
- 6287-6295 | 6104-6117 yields 182.6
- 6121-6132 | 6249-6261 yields 131.1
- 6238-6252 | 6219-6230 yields 25.9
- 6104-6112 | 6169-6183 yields 65.0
